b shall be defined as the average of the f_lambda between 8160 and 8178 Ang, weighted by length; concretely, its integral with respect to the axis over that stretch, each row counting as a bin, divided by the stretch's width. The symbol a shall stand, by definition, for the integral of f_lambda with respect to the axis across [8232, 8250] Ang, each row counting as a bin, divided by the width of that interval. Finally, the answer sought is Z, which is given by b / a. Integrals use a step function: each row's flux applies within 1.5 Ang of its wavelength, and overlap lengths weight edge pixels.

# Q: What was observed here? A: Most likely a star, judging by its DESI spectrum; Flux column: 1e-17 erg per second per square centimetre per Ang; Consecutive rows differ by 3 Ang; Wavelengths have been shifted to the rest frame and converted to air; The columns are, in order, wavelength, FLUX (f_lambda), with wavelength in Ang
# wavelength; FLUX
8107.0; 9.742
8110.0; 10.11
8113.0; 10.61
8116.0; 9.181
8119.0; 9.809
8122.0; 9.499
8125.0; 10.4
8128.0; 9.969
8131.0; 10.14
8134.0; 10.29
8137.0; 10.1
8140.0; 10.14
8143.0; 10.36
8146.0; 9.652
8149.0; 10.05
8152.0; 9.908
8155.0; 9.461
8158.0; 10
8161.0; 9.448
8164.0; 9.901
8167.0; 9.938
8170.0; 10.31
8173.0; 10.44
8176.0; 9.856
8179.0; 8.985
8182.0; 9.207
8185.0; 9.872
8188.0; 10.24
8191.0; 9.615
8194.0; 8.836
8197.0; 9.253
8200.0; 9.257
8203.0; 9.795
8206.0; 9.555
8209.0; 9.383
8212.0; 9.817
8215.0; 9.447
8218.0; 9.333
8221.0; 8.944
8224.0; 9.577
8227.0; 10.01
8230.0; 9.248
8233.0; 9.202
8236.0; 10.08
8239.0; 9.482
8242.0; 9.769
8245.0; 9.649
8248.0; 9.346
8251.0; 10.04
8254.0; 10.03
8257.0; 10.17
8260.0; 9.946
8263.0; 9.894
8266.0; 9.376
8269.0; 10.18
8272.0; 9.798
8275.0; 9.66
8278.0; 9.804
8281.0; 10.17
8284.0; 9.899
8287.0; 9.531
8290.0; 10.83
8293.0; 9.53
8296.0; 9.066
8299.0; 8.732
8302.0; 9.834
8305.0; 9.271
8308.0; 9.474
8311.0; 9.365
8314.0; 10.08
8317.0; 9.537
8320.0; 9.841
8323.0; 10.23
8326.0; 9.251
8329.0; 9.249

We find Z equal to 1.04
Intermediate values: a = 9.61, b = 10.0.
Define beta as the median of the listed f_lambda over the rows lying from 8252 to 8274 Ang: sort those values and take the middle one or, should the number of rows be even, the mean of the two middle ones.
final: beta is 9.9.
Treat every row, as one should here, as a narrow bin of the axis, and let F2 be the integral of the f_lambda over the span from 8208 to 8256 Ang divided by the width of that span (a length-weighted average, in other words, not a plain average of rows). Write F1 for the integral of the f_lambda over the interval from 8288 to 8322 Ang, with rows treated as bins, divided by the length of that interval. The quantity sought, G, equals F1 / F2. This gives 1.00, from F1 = 9.6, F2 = 9.59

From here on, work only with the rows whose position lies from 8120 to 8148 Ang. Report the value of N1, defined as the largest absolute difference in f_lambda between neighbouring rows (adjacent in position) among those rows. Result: 0.90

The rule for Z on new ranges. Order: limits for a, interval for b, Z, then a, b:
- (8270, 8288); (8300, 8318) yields 0.97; 9.83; 9.6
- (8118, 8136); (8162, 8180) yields 0.99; 10.03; 9.9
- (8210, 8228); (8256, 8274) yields 1.04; 9.50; 9.9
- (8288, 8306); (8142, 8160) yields 1.03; 9.55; 9.9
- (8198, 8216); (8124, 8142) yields 1.07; 9.54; 10.2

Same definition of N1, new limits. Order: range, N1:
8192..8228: 0.63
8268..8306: 1.30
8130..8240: 0.88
